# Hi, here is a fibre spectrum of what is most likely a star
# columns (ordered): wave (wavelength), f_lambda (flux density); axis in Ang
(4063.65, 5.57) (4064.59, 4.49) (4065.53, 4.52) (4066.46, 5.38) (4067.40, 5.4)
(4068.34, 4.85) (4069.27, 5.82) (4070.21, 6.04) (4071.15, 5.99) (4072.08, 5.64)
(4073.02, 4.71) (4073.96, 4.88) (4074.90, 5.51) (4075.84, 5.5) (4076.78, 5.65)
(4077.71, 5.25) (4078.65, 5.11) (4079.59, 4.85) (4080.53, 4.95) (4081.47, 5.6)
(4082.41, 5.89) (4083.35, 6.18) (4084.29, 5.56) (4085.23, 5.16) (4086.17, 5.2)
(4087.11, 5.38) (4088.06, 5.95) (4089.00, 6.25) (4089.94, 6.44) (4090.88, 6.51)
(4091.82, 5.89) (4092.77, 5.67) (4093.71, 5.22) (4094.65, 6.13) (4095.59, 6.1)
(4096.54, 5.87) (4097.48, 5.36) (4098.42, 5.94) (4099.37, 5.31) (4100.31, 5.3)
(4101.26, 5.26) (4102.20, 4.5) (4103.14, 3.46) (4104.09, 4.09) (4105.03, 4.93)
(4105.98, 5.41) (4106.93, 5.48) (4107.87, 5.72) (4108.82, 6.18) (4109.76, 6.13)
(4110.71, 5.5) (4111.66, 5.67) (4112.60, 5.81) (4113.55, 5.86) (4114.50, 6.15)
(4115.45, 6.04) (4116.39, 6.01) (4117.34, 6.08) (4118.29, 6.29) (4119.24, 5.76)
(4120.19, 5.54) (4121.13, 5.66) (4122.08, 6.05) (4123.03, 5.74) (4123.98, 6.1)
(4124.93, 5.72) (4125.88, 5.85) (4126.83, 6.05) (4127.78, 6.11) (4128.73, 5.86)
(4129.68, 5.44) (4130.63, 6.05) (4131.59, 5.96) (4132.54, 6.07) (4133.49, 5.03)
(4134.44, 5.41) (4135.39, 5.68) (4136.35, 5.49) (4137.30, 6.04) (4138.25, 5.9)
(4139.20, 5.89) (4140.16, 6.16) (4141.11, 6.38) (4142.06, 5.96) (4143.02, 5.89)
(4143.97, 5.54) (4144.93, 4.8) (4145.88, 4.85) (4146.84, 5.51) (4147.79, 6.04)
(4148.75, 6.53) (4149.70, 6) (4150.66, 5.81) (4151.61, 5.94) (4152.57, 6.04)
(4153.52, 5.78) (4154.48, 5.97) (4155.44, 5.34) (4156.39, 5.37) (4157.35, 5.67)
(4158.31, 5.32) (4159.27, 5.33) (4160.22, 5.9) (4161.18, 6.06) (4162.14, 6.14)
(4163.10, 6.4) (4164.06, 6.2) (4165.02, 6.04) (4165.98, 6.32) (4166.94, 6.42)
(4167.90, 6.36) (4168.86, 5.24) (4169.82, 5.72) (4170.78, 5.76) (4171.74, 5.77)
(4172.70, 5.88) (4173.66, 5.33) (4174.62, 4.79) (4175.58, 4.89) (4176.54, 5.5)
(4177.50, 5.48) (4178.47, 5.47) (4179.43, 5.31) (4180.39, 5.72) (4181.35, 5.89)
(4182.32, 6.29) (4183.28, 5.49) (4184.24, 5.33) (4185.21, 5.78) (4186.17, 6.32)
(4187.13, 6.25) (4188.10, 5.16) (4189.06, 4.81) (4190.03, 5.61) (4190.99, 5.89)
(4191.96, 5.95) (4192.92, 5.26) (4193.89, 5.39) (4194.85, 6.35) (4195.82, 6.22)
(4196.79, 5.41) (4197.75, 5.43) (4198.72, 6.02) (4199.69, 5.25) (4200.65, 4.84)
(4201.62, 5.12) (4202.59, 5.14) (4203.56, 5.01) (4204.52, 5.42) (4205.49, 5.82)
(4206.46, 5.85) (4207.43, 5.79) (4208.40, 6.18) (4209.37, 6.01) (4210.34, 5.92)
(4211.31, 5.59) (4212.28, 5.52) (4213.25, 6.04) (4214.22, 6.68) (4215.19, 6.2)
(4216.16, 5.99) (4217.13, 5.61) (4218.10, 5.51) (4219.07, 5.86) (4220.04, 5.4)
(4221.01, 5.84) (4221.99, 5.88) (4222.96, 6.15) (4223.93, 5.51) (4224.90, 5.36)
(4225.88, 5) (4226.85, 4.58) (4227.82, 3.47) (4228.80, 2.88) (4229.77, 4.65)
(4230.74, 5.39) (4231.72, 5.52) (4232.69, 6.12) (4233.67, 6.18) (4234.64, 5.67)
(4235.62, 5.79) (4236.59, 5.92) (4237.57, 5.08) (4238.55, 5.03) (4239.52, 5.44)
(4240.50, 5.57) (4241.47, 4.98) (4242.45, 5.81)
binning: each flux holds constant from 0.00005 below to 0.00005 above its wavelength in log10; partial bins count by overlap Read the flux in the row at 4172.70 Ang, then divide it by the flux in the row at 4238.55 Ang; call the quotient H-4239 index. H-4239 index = 1.17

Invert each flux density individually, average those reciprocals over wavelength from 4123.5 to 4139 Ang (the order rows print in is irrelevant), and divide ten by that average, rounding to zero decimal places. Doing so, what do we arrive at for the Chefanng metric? 58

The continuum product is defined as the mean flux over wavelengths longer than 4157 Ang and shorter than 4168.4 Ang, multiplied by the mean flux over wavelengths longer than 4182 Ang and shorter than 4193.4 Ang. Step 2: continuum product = 34.1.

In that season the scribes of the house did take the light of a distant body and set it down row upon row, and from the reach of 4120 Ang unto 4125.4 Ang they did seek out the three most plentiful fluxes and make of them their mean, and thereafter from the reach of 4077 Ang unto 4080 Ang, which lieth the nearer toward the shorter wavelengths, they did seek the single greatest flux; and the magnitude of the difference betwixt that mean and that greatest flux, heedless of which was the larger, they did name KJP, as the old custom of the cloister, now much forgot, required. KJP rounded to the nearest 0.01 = 0.71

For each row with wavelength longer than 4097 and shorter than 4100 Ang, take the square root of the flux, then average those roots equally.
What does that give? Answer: 2.35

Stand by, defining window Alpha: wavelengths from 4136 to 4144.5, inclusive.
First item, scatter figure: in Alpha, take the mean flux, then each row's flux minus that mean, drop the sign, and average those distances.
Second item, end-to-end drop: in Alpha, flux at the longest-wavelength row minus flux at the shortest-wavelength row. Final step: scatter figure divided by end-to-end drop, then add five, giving 8.9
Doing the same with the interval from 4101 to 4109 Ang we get 5.7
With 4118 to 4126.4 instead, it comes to 4.6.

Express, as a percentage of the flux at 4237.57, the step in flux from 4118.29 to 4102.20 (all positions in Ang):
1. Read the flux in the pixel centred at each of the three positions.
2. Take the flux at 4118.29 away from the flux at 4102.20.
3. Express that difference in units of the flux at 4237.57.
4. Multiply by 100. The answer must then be -35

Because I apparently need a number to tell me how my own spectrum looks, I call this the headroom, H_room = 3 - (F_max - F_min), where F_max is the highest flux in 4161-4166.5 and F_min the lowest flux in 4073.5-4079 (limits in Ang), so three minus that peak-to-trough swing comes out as 1.48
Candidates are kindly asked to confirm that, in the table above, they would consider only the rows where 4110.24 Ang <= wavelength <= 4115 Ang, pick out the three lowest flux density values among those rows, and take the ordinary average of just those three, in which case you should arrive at 5.66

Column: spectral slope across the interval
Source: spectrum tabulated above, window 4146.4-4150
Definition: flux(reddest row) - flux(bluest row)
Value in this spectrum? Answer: 0.5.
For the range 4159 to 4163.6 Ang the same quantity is 1.1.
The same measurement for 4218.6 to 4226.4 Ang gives -0.9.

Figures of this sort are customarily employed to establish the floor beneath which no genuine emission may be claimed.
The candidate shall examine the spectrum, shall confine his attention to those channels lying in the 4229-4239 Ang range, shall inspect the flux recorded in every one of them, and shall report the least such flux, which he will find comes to 4.65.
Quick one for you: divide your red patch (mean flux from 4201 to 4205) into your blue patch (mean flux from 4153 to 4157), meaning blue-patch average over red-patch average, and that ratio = 1.09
